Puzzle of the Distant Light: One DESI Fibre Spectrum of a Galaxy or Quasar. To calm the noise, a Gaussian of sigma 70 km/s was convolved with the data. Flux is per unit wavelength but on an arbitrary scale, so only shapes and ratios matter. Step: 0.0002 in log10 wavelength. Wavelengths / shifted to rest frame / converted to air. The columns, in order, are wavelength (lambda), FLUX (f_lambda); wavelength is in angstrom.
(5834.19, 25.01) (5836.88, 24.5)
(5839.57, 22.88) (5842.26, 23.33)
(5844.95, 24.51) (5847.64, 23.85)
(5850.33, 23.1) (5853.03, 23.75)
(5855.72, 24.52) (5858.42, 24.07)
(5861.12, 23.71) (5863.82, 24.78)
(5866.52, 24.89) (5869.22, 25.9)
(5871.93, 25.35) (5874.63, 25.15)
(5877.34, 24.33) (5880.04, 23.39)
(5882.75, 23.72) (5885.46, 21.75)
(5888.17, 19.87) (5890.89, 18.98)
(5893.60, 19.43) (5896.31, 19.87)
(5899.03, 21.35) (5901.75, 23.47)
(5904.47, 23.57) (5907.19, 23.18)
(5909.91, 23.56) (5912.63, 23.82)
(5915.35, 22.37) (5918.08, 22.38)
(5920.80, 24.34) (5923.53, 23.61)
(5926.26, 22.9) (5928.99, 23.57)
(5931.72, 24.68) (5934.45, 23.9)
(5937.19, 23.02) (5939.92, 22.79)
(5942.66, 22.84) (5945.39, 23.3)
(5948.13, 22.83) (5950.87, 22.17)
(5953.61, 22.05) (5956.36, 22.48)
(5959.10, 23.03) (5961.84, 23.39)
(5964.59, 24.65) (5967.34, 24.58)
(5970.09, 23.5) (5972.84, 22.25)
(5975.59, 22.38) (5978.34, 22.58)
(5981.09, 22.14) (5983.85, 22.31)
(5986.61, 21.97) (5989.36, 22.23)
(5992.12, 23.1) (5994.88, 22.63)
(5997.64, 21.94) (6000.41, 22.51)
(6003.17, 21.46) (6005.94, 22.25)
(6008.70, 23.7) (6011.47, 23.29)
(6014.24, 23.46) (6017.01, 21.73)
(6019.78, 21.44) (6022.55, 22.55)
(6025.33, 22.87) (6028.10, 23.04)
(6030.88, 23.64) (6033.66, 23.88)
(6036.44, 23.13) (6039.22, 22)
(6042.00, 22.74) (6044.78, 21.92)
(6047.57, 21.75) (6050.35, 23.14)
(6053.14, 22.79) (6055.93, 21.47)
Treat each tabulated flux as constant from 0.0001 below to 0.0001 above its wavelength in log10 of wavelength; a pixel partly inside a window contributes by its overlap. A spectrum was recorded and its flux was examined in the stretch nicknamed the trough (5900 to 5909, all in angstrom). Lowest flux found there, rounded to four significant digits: 23.18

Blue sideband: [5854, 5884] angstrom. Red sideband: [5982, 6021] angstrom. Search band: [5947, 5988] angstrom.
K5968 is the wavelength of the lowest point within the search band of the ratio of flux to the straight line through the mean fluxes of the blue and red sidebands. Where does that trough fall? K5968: 5953.61 angstrom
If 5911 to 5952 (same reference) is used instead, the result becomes 5915.35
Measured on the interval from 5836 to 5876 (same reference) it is 5839.57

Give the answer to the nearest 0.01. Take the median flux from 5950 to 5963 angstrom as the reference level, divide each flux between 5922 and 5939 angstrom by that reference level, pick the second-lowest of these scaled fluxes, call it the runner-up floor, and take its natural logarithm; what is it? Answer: 0.02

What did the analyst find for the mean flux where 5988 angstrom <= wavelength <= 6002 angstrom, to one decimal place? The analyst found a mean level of 22.5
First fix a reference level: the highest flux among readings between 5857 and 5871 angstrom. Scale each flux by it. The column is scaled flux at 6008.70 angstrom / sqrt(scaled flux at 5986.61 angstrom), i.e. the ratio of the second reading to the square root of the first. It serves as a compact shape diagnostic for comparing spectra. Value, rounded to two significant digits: 0.99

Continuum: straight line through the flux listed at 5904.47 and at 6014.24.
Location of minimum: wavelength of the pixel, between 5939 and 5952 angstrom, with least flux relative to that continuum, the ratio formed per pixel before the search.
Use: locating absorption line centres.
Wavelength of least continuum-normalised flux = 5950.87 angstrom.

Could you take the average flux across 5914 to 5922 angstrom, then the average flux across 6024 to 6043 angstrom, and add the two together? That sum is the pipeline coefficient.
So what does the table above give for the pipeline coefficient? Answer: 46.1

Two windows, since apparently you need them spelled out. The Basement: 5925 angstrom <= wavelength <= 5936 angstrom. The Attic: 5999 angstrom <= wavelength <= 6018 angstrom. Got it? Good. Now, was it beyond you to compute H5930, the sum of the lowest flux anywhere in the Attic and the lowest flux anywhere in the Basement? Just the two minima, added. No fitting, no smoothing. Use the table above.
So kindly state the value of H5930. 44.4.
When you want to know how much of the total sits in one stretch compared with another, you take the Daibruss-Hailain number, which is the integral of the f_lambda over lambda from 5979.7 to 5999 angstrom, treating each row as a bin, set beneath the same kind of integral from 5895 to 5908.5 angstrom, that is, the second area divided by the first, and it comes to 0.70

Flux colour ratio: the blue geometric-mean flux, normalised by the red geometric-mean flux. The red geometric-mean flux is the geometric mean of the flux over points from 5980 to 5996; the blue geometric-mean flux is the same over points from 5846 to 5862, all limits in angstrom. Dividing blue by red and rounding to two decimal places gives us 1.06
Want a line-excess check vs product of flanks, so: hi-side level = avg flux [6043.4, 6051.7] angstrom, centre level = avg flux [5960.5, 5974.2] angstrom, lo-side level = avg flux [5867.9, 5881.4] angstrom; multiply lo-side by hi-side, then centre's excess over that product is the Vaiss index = -529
